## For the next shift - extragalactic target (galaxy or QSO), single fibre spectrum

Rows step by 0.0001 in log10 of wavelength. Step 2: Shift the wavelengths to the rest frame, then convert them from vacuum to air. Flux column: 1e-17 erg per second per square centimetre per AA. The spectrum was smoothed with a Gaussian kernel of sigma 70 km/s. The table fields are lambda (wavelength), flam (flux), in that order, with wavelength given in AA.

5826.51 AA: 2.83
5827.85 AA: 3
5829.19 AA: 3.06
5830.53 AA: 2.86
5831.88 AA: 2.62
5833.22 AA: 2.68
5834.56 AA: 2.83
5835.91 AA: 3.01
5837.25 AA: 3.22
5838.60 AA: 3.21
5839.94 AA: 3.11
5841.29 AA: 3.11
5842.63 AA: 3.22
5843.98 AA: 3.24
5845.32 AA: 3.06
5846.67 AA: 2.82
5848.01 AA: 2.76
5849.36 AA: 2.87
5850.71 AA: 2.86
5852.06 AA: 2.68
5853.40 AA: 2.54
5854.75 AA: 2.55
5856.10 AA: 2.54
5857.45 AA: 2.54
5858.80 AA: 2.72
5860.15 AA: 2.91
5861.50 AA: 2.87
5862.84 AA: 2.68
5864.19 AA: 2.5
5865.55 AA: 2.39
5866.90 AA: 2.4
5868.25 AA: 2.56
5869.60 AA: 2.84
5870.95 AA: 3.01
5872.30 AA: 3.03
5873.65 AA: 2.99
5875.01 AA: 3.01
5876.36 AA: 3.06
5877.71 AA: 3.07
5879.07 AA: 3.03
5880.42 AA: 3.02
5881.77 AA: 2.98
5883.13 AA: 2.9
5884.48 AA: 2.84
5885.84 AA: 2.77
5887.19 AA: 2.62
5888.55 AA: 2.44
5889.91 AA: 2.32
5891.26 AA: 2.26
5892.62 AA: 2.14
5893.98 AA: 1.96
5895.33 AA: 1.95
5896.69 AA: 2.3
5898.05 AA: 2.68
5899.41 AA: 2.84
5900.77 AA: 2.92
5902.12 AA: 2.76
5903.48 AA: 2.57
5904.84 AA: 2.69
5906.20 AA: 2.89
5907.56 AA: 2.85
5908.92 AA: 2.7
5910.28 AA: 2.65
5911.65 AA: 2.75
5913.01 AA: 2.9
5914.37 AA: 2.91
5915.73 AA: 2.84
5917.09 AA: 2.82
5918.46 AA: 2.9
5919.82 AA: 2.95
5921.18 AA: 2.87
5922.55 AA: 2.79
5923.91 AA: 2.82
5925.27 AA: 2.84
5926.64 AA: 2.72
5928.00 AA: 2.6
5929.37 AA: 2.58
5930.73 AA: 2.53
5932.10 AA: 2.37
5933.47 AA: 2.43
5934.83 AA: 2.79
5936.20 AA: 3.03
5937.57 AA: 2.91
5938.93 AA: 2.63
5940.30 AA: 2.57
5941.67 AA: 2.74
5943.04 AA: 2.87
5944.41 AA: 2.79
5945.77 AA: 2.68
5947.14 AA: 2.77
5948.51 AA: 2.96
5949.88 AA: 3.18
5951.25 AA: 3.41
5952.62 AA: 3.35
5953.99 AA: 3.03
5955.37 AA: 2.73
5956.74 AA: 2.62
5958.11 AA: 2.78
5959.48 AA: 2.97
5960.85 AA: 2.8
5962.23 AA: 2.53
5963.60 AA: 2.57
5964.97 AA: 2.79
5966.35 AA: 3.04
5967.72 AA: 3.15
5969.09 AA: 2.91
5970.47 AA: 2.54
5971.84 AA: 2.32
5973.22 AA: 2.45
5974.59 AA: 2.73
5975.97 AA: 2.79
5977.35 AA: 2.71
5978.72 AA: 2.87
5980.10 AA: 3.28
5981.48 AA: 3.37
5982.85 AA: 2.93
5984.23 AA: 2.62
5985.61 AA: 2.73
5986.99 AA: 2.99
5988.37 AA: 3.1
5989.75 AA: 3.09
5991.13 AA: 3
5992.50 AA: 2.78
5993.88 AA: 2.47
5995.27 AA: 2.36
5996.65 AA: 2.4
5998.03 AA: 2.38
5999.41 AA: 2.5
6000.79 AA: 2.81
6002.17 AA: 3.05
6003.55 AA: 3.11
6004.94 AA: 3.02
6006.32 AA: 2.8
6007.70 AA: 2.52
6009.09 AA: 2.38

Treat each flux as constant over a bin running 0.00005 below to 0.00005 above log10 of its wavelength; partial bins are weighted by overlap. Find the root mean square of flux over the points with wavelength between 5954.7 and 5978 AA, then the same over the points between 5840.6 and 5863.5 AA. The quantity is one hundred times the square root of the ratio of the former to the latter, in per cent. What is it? 98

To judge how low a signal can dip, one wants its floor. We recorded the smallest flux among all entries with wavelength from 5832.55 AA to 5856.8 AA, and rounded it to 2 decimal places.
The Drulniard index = 2.54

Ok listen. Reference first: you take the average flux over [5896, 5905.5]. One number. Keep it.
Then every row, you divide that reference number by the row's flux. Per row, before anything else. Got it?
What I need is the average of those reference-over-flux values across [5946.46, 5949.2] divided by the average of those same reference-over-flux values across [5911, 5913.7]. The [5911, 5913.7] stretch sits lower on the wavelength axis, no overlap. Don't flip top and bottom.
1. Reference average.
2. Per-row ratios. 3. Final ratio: 0.99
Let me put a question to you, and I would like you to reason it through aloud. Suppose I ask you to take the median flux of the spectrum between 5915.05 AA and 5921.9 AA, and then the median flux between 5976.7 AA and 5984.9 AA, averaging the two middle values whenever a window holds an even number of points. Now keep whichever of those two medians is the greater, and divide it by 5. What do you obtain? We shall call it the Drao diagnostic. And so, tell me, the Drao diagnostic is 0.580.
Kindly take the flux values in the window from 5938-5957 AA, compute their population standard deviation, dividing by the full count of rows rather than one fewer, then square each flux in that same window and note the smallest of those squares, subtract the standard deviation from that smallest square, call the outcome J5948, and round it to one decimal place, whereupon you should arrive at 6.3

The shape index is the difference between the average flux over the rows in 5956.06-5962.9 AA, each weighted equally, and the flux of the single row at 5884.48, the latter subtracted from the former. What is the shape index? -0.10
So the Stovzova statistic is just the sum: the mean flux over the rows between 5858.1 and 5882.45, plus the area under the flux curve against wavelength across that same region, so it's 71.9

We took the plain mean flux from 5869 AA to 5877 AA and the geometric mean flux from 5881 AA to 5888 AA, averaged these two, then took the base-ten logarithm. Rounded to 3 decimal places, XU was 0.463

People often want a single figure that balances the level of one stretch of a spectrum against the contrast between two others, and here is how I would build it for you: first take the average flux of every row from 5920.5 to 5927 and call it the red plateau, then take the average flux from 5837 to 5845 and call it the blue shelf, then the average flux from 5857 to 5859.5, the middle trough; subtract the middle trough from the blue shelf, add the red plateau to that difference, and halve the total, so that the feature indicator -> 1.7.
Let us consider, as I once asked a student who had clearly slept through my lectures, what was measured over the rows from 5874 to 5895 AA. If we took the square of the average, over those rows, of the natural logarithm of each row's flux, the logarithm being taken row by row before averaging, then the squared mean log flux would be 0.96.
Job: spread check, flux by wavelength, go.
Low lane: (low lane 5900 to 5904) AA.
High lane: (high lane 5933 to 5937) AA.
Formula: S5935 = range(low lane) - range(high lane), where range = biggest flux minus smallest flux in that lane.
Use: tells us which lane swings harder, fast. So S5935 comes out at -0.25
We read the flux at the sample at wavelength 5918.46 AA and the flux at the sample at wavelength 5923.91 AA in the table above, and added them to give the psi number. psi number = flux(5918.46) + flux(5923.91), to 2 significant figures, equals 5.7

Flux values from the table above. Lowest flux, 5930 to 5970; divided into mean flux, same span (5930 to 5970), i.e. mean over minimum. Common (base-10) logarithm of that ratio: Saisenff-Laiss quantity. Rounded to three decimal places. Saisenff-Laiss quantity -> 0.076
